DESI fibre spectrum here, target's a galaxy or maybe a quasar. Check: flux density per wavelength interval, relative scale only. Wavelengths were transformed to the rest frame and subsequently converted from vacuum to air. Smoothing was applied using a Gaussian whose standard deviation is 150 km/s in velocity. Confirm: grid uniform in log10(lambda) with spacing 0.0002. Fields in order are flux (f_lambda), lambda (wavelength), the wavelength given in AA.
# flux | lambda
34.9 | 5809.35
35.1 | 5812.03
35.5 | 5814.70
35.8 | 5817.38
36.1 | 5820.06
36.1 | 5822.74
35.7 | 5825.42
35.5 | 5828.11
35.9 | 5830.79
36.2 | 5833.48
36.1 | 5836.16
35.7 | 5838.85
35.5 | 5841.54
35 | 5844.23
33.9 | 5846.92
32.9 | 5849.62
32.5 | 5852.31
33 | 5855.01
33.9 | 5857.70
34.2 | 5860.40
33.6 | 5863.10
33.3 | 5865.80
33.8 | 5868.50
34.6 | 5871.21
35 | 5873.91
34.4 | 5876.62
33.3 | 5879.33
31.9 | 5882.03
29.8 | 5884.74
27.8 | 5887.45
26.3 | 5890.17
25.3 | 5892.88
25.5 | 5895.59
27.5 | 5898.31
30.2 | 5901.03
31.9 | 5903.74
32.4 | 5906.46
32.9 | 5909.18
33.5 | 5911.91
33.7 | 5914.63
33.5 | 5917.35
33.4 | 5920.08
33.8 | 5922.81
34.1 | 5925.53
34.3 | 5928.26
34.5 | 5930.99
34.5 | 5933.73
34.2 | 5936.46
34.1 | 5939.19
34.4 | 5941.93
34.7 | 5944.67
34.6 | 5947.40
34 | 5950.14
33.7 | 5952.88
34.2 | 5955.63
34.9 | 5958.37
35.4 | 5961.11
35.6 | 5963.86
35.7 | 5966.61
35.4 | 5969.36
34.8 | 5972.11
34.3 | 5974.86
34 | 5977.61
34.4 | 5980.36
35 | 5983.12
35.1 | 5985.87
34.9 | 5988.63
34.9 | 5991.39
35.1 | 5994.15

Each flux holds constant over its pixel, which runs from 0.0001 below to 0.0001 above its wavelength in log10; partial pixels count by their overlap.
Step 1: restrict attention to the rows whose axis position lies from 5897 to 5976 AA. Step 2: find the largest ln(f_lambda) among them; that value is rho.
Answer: 3.58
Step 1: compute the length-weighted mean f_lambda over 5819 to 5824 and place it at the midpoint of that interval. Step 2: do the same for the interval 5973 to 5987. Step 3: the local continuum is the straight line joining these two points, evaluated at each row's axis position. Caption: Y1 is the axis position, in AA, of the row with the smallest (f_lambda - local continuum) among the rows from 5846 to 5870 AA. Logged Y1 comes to 5852.31 AA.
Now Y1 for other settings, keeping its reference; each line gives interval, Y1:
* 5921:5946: 5922.81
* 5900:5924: 5901.03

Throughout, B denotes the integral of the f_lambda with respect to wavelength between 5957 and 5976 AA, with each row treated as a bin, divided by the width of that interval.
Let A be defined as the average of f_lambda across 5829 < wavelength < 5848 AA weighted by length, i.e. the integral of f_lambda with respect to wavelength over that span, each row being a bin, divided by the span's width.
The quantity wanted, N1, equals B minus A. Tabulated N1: -0.3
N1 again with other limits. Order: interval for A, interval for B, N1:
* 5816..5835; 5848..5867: -2.6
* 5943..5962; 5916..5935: -0.5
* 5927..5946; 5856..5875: -0.3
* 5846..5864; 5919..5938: 0.7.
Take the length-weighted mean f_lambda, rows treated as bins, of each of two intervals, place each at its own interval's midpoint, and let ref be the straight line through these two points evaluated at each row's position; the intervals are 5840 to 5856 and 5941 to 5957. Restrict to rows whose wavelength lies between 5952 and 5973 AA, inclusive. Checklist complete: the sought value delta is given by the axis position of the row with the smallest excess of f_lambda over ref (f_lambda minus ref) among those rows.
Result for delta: 5952.88 AA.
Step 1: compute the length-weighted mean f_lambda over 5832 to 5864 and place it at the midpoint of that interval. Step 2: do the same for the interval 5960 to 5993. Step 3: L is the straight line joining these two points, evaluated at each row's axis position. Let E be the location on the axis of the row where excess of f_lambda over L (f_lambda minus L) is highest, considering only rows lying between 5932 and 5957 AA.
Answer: 5944.67 AA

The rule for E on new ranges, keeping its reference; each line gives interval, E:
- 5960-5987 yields 5966.61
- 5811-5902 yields 5833.48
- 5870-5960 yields 5873.91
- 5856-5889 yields 5873.91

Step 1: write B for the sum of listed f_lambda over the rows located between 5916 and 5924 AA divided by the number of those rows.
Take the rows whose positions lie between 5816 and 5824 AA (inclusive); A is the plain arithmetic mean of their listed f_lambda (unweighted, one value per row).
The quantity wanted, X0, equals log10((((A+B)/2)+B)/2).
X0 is 1.53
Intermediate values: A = 36.0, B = 33.6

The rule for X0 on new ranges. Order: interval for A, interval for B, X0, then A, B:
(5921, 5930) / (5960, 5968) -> 1.55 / 34.1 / 35.6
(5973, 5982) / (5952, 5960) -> 1.53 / 34.2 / 34.3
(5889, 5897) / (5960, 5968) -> 1.52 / 25.7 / 35.6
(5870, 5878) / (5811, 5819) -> 1.55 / 34.7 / 35.5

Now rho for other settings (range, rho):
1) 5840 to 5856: 3.57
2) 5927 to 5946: 3.55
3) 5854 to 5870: 3.53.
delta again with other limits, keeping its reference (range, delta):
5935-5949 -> 5939.19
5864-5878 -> 5865.80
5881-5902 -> 5892.88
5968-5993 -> 5977.61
